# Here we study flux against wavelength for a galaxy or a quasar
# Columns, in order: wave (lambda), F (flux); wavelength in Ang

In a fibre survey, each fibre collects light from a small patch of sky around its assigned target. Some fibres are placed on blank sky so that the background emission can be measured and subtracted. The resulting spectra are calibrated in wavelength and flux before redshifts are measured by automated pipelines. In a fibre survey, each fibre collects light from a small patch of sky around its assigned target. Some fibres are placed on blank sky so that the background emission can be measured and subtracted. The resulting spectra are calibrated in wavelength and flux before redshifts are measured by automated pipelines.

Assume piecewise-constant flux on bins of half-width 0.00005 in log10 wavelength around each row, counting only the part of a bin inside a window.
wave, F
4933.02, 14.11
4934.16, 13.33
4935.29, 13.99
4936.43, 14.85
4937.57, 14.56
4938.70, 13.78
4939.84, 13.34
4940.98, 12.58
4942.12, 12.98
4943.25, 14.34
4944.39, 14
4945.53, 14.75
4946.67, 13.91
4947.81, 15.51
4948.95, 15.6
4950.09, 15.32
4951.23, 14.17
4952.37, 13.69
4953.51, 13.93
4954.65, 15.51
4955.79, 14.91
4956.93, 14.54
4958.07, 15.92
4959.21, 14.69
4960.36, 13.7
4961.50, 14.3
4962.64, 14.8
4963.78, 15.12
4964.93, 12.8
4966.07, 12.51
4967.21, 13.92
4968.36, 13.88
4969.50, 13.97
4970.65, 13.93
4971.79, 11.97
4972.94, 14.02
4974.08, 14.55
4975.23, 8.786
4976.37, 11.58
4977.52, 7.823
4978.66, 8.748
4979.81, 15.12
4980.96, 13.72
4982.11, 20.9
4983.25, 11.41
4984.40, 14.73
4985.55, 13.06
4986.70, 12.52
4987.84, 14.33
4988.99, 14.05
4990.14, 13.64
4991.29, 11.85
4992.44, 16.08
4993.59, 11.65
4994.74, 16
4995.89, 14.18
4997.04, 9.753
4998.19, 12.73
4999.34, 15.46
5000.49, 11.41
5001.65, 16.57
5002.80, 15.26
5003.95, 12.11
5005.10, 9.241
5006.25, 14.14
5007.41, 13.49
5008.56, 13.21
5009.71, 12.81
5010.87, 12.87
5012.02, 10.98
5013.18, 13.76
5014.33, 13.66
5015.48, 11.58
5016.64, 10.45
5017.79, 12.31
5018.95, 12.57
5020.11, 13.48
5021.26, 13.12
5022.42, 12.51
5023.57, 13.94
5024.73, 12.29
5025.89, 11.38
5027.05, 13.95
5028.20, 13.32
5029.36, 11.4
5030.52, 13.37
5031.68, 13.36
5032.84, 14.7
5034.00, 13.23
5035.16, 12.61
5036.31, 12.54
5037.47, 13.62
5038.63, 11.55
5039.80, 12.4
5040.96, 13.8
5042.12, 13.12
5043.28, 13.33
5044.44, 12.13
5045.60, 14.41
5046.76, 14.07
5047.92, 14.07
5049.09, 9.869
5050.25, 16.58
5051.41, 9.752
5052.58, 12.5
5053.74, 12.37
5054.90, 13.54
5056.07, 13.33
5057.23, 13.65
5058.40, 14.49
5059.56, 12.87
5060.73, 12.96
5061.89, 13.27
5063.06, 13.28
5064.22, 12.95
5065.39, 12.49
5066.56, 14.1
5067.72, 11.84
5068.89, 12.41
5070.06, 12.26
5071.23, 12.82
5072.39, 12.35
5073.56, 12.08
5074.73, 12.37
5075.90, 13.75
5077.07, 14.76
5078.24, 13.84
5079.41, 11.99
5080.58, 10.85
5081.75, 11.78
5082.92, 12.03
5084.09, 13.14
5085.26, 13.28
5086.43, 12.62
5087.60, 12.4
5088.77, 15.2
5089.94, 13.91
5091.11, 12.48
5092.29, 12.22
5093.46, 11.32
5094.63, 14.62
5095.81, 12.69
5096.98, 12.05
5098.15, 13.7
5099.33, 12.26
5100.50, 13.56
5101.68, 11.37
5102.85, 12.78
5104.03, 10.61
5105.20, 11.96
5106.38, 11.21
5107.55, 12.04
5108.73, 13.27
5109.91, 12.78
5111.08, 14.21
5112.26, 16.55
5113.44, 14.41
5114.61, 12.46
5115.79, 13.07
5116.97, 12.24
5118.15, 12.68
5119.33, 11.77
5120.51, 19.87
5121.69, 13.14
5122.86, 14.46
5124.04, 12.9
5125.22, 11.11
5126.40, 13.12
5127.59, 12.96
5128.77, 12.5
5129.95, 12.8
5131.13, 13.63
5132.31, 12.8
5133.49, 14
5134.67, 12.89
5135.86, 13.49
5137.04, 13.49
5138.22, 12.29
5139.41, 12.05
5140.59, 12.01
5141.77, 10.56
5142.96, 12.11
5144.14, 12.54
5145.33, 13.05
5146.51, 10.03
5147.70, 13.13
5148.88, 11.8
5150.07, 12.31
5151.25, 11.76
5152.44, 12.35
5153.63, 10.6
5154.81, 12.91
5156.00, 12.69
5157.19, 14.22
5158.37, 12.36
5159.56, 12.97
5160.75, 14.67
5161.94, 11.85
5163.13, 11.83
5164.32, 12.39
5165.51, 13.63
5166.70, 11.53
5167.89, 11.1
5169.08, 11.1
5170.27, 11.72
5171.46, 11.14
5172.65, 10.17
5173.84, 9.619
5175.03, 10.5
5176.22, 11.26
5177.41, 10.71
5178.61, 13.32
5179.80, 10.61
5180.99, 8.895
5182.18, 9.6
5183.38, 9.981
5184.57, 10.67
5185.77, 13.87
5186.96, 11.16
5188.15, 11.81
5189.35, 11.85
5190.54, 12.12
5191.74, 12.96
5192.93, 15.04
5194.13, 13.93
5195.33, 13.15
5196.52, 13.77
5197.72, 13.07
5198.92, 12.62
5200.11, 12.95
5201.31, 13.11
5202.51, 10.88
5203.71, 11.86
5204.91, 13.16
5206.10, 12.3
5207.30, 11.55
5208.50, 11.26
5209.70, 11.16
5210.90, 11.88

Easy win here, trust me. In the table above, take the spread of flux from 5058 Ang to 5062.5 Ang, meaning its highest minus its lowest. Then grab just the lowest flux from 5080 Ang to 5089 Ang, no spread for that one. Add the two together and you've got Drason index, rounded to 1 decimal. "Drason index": 12.5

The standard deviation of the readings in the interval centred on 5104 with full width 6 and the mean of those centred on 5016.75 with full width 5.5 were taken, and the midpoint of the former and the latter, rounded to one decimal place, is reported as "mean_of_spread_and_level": 6.4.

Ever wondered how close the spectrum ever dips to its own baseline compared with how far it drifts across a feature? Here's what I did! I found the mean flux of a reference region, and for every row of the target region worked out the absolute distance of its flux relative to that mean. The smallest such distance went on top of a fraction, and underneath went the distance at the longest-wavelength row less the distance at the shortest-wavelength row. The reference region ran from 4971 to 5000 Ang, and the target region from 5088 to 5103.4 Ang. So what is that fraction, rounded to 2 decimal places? -0.22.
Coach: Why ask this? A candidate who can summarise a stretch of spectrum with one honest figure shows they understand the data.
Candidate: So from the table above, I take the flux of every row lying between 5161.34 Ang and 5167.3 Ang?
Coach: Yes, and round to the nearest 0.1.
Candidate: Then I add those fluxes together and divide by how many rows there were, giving 12.2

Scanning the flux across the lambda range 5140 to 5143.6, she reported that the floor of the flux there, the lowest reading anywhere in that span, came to 10.56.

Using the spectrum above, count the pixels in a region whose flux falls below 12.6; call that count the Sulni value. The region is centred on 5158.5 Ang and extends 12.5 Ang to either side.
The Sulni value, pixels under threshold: 14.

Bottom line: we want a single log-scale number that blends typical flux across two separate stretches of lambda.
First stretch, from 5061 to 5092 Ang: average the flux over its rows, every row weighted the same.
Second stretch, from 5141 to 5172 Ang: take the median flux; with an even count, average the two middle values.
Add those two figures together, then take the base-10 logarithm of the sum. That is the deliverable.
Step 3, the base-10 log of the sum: 1.40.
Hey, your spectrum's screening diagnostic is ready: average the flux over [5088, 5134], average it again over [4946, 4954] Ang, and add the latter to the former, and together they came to 27.7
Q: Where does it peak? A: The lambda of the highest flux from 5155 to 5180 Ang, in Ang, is 5160.75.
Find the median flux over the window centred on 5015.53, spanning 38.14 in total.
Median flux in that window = 13.1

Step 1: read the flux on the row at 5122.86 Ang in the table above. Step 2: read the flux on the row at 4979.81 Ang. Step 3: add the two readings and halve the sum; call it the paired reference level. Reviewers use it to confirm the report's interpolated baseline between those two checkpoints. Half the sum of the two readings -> 14.8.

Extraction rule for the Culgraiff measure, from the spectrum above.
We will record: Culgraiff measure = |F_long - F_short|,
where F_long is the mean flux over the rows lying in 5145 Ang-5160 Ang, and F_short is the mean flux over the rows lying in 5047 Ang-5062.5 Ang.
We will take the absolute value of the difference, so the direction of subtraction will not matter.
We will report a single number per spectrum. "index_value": 0.7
